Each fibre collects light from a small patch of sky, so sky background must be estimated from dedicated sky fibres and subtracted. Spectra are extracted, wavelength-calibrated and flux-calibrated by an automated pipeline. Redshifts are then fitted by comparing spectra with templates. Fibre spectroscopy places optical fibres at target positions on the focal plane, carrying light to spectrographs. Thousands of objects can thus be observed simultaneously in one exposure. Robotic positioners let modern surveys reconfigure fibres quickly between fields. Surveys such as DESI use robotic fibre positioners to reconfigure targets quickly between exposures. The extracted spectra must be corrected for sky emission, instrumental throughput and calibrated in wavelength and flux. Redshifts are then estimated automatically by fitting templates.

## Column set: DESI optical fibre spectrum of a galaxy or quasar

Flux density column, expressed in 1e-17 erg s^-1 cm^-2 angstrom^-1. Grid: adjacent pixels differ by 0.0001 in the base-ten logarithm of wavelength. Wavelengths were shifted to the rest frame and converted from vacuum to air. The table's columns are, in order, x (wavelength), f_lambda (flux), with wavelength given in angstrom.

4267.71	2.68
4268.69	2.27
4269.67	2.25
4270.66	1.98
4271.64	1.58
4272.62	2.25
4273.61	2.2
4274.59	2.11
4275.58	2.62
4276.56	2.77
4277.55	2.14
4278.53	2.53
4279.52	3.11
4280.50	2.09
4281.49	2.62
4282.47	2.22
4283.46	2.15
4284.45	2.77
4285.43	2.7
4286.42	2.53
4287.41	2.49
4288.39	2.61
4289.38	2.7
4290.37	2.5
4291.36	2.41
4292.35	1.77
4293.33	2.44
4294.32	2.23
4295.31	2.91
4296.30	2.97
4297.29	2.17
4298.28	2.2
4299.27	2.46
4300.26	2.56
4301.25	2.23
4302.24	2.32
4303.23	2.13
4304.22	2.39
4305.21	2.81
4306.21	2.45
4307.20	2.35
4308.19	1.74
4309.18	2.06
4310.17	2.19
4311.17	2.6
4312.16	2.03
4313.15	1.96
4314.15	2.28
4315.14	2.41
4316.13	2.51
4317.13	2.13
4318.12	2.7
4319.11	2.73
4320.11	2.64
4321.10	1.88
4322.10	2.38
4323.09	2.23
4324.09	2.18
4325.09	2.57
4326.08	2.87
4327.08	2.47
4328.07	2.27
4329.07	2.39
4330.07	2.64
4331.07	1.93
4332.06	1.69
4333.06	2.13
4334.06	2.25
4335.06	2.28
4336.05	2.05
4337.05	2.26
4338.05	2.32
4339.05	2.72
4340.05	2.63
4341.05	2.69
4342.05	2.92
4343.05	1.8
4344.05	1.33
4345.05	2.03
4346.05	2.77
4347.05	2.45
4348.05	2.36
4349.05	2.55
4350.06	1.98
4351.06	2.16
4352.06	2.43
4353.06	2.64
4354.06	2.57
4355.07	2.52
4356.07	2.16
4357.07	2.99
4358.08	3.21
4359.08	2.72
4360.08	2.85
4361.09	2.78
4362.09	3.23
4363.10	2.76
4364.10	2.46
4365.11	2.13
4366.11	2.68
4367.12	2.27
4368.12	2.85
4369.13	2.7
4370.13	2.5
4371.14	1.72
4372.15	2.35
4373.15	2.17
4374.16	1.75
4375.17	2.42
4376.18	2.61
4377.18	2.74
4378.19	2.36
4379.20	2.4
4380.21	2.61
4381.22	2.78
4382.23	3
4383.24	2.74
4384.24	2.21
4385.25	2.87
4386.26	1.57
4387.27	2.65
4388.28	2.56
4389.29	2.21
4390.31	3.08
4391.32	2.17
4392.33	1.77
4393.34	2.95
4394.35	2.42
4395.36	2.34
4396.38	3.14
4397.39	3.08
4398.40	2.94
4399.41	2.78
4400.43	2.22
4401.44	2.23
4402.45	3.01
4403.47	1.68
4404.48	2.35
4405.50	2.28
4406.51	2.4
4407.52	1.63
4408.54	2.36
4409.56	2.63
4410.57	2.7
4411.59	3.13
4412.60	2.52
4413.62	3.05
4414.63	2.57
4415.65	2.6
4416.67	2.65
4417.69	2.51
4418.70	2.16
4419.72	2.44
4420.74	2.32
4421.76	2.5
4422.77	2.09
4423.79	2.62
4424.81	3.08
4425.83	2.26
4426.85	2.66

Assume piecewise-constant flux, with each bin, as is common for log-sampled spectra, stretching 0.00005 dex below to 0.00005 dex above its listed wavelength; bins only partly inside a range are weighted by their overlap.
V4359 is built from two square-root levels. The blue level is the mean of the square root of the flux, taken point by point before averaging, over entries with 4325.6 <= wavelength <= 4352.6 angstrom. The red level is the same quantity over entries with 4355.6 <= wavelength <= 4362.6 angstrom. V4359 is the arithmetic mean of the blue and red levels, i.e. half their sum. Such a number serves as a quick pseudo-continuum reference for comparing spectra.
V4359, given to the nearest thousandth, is 1.600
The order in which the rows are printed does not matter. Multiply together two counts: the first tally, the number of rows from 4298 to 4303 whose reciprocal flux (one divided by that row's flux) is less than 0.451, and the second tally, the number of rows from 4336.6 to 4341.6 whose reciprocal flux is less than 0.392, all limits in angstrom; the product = 12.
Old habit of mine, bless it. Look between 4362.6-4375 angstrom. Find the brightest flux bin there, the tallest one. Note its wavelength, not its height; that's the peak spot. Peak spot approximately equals 4368.12 angstrom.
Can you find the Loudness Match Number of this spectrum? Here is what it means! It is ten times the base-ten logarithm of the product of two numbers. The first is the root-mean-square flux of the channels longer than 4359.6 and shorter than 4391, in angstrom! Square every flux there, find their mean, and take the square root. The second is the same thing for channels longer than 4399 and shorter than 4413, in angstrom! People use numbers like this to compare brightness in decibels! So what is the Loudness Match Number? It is 7.96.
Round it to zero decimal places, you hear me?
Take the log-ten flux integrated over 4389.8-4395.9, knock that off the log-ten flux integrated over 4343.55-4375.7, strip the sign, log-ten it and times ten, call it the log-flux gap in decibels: 10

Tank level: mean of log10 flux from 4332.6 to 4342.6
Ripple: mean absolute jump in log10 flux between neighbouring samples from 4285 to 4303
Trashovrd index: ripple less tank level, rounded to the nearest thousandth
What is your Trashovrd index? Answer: -0.332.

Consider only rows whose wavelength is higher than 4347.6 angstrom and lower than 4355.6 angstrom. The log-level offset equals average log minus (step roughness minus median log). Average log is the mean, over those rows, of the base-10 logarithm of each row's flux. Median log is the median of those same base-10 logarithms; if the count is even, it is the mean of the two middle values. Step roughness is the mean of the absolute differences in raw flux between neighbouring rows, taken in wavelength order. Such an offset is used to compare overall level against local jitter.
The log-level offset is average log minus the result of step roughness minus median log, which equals 0.55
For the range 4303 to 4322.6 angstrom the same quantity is 0.41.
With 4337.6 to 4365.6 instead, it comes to 0.45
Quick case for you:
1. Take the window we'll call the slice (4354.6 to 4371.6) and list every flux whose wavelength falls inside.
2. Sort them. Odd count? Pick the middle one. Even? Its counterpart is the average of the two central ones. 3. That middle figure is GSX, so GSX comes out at 2.70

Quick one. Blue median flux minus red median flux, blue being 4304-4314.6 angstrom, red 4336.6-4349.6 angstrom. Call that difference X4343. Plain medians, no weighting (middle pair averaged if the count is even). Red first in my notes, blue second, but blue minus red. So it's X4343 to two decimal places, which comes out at -0.17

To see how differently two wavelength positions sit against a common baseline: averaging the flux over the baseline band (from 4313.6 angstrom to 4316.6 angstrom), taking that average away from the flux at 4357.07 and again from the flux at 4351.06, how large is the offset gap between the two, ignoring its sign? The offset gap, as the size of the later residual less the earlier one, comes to 0.83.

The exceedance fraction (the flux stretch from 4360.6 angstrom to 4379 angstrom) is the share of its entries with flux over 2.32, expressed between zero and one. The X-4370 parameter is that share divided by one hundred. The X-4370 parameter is 0.0072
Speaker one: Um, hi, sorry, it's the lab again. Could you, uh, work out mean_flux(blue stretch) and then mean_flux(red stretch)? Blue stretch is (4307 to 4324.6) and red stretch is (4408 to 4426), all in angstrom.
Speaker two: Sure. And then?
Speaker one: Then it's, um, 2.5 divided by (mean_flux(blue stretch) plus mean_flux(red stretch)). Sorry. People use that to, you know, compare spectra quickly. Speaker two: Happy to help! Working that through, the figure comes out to 0.516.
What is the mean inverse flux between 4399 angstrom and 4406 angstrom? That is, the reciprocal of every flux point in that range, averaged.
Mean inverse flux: 0.436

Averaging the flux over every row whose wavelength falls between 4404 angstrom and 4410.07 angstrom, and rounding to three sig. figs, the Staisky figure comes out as 2.27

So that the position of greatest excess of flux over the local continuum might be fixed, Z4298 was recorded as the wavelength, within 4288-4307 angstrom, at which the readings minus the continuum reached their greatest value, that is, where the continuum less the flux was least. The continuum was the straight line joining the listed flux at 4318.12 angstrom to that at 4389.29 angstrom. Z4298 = 4296.30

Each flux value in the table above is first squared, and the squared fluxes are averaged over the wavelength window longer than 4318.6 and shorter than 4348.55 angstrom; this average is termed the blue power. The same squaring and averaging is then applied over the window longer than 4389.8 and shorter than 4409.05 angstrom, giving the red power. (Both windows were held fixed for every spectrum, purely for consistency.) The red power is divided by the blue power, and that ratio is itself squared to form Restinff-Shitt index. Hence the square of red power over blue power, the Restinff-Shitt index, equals 1.3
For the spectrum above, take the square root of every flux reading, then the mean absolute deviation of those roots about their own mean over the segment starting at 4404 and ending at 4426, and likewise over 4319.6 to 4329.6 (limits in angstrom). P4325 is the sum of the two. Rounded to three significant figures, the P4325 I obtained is 0.142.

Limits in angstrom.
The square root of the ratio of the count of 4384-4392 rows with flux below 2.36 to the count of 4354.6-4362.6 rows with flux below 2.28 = 2.0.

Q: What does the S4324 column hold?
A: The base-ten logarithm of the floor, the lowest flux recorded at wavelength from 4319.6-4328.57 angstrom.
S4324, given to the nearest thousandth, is 0.274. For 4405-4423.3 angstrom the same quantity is 0.212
